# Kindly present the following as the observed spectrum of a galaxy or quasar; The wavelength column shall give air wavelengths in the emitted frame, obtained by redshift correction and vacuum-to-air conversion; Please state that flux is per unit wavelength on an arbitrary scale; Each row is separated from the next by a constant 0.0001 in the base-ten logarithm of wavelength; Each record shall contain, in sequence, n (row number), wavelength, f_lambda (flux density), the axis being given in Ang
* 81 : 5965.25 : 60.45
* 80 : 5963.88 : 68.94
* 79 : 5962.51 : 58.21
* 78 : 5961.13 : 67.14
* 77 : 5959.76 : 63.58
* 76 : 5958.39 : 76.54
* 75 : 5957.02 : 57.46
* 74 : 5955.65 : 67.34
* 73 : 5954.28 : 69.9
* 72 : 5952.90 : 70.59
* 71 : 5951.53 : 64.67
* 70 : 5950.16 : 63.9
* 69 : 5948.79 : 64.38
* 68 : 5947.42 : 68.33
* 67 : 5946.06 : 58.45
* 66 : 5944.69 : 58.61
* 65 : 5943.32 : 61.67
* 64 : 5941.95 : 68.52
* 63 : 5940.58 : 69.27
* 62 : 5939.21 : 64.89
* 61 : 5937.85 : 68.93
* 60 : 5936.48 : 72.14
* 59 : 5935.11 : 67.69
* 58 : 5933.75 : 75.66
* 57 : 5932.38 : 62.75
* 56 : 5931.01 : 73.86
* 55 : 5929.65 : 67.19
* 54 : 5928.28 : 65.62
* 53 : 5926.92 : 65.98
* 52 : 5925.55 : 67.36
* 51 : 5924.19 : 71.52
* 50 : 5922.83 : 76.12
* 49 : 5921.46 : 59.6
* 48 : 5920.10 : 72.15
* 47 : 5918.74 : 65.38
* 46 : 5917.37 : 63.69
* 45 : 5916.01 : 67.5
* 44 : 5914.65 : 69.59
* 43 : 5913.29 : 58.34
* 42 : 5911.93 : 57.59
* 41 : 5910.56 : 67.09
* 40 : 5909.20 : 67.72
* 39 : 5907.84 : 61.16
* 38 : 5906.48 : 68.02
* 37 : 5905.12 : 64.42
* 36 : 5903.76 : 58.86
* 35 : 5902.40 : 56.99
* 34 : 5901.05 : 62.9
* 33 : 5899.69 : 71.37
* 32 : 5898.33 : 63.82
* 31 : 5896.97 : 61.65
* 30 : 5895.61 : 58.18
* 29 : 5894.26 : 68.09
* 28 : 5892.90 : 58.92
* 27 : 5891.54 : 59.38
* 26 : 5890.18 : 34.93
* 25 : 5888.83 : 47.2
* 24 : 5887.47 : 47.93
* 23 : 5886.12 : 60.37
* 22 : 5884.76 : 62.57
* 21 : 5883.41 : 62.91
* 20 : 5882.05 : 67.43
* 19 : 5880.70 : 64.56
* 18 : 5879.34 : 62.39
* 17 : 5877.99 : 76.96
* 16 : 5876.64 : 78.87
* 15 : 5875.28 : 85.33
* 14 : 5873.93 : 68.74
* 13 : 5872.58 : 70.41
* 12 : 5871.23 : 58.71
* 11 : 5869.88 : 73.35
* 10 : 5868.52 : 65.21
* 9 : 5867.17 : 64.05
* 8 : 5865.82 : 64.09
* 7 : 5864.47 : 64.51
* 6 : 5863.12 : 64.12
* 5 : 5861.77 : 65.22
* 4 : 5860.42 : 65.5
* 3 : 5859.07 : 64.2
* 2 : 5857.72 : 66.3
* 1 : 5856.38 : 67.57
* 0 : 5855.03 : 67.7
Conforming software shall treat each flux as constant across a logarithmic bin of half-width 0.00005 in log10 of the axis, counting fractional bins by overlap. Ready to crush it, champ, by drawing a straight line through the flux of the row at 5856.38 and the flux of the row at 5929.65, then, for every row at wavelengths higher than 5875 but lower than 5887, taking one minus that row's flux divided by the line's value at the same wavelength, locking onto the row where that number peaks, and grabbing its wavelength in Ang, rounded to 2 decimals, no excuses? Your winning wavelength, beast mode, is 5886.12 Ang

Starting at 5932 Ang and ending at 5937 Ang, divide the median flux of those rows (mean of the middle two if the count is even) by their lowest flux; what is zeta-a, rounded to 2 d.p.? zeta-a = 1.11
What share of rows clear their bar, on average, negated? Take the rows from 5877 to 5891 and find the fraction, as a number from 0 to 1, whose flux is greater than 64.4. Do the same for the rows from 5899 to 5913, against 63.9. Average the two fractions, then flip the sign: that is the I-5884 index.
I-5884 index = -0.40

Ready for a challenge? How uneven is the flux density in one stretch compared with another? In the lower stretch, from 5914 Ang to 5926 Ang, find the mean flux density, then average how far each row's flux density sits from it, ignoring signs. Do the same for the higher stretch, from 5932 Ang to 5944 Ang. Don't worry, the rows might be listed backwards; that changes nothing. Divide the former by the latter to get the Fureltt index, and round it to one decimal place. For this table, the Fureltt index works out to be 1.1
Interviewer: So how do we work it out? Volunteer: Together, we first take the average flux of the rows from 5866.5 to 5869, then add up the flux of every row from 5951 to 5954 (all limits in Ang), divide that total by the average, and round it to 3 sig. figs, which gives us 2.09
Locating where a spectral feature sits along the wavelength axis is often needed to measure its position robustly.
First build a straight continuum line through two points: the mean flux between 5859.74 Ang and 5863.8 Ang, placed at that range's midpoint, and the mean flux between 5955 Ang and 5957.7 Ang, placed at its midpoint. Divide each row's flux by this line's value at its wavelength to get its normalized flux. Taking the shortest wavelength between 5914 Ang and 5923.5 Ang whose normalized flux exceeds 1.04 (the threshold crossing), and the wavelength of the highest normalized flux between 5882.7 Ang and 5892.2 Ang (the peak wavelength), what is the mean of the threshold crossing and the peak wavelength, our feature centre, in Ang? 5899.0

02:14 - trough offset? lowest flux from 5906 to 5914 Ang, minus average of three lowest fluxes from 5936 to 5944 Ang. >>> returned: -7.4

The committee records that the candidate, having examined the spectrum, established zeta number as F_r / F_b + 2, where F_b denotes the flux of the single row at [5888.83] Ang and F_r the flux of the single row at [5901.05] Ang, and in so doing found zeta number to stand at 3.33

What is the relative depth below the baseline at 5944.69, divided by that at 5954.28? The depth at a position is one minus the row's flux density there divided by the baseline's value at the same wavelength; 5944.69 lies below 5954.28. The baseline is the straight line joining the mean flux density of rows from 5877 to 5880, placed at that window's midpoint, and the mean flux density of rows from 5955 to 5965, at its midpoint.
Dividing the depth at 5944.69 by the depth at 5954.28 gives -1.9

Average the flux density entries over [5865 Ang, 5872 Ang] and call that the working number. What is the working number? 65.1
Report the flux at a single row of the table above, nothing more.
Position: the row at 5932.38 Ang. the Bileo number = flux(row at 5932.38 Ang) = 62.75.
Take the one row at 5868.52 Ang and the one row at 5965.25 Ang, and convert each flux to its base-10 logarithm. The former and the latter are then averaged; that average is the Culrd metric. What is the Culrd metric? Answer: 1.80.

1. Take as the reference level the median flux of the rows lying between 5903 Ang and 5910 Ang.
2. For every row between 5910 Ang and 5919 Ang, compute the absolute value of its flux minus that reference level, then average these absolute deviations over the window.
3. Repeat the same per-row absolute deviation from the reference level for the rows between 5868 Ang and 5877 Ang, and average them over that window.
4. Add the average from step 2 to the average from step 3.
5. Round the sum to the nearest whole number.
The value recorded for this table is 12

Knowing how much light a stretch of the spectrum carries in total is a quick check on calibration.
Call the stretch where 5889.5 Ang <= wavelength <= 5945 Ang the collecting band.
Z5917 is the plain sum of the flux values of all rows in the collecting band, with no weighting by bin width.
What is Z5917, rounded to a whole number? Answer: 2655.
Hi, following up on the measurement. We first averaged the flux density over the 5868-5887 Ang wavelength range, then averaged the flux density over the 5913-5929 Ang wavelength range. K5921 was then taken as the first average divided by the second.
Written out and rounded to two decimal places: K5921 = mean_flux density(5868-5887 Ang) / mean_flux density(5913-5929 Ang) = 1.02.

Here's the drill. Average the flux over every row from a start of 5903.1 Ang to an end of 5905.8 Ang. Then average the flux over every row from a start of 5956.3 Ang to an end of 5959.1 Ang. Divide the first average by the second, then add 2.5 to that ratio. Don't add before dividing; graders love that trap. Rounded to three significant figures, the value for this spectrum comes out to 3.42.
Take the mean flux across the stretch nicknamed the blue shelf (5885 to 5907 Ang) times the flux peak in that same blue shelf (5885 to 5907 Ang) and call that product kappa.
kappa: 4207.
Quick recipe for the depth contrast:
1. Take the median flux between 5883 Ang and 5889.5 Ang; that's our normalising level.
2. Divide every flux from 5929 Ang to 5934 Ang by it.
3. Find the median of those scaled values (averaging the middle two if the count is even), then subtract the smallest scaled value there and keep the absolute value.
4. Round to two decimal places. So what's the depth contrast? 0.13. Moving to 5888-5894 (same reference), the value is 0.30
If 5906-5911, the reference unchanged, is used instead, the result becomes 0.10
